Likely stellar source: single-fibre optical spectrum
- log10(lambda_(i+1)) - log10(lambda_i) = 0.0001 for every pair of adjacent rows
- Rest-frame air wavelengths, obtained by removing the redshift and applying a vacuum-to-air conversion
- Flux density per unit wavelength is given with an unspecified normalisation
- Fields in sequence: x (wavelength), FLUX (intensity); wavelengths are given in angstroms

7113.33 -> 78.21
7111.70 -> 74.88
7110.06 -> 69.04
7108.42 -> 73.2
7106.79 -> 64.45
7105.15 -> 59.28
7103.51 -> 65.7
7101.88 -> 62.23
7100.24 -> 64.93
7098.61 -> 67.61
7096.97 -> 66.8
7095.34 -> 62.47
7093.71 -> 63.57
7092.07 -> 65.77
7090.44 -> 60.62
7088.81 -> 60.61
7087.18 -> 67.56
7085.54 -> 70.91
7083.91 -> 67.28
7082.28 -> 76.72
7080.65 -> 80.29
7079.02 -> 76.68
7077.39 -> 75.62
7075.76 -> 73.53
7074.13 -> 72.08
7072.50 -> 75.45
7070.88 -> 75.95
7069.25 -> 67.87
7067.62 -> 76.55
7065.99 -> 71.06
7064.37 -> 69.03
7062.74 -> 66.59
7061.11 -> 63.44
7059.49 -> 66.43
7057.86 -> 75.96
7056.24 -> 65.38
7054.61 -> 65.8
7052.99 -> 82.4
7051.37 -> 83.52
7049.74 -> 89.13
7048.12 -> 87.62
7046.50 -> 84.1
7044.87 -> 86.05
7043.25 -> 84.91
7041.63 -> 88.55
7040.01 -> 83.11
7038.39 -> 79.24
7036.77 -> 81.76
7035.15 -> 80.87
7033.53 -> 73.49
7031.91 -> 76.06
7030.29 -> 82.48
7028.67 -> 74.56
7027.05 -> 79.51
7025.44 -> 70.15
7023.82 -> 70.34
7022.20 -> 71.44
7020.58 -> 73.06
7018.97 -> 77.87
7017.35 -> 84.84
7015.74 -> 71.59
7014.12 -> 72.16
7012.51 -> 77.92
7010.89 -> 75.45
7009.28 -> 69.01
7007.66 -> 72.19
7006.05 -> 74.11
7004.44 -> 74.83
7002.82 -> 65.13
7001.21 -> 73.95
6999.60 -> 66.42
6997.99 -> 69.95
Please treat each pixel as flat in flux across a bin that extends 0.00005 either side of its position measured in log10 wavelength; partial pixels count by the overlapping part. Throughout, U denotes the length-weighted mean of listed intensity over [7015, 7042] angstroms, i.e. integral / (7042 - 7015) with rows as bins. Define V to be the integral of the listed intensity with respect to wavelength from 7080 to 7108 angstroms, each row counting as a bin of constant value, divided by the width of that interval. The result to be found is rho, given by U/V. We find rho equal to 1.17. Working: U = 77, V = 66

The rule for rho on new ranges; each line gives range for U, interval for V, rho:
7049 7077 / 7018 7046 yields 0.93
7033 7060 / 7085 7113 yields 1.21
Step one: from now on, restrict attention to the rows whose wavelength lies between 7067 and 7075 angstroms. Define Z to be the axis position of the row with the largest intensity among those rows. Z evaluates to 7067.62 angstroms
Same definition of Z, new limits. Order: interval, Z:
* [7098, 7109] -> 7108.42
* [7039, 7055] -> 7049.74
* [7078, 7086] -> 7080.65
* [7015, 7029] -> 7017.35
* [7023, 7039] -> 7030.29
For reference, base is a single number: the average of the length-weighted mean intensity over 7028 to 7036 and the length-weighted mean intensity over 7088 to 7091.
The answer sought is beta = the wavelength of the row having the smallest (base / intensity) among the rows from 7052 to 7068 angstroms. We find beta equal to 7052.99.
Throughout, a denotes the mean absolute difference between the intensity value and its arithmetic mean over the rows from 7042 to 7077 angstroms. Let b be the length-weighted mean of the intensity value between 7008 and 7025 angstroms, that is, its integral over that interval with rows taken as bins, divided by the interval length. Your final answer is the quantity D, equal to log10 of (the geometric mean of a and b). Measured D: 1.35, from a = 6.9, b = 74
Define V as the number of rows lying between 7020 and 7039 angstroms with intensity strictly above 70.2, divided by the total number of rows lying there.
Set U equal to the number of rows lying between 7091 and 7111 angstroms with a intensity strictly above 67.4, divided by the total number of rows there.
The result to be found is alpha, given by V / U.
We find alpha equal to 3.7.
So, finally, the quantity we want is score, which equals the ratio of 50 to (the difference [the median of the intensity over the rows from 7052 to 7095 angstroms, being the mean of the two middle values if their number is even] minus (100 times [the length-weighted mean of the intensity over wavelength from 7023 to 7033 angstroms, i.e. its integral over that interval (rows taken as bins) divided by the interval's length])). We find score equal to -0.0067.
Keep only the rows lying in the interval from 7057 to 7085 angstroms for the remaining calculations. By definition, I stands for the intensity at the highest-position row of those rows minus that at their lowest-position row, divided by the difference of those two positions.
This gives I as -0.3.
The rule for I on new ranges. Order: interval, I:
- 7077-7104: -0.4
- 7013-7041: 0.4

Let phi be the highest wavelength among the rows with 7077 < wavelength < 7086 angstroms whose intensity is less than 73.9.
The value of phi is 7085.54 angstroms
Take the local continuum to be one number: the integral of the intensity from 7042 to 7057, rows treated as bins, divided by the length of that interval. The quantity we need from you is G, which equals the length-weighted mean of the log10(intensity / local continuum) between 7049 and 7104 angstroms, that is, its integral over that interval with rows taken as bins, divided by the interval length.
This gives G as -0.06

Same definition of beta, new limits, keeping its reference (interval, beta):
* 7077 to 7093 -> 7080.65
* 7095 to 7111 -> 7108.42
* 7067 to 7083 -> 7080.65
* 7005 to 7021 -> 7017.35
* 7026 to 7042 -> 7041.63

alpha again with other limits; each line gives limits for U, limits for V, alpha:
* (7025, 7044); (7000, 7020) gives 0.8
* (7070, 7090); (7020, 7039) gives 1.1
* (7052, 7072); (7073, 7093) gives 1.0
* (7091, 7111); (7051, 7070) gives 1.7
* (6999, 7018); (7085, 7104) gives 0.1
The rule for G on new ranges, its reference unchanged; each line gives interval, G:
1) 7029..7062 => -0.01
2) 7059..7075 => -0.06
